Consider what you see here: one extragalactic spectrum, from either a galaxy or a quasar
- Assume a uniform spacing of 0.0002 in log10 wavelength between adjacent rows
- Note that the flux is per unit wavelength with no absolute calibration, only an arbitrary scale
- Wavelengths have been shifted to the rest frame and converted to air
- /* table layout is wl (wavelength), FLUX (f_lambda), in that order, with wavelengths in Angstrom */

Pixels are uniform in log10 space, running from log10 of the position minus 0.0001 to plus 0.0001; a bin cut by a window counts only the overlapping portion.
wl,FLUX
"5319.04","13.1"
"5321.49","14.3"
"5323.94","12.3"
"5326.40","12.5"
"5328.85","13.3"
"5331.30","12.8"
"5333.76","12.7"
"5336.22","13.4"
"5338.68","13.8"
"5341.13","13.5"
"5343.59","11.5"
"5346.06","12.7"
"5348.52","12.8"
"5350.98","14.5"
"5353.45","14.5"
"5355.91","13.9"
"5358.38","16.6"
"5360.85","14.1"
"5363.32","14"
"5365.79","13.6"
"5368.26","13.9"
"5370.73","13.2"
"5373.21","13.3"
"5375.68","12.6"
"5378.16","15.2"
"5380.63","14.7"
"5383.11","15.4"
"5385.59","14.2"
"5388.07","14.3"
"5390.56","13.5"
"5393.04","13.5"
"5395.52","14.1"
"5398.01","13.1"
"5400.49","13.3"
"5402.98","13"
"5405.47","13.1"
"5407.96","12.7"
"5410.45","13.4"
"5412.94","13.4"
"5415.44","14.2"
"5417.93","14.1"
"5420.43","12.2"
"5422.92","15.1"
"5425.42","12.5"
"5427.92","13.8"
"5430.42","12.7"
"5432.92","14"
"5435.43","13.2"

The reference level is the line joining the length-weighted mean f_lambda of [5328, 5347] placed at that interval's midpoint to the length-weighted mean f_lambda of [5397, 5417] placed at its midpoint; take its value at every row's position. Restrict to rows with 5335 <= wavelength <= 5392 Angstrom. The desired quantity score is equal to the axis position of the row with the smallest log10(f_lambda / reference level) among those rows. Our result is 5343.59 Angstrom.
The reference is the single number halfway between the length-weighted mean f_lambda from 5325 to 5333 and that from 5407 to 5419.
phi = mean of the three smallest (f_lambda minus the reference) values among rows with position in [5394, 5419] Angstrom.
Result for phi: -0.3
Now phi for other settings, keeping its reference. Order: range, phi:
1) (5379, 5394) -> 0.5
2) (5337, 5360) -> -0.9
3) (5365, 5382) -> -0.2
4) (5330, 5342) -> -0.2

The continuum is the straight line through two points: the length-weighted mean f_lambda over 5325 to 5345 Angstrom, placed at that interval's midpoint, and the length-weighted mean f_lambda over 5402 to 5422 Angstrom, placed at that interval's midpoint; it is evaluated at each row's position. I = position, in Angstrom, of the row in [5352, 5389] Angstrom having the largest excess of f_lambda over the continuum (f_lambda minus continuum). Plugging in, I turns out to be 5358.38 Angstrom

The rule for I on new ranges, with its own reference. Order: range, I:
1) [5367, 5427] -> 5383.11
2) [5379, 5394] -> 5383.11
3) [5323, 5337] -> 5336.22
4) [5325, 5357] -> 5350.98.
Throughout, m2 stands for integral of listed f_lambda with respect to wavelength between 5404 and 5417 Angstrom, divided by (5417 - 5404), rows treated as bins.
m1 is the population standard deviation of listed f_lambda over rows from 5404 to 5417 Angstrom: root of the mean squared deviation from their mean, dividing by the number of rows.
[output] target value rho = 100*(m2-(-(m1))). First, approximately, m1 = 0.49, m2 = 13.4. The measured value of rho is 1386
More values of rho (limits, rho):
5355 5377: 1496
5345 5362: 1538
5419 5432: 1436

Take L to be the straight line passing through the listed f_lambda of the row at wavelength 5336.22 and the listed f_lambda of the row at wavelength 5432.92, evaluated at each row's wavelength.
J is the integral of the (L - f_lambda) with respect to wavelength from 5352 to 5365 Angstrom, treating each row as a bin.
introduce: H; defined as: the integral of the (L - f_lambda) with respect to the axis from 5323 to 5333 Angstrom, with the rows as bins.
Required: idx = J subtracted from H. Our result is 20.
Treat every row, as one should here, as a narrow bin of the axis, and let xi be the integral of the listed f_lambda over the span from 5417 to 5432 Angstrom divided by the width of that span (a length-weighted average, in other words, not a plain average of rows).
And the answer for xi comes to 13.40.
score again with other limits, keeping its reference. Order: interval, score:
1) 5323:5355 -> 5343.59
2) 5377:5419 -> 5407.96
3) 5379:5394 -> 5393.04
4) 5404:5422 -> 5420.43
